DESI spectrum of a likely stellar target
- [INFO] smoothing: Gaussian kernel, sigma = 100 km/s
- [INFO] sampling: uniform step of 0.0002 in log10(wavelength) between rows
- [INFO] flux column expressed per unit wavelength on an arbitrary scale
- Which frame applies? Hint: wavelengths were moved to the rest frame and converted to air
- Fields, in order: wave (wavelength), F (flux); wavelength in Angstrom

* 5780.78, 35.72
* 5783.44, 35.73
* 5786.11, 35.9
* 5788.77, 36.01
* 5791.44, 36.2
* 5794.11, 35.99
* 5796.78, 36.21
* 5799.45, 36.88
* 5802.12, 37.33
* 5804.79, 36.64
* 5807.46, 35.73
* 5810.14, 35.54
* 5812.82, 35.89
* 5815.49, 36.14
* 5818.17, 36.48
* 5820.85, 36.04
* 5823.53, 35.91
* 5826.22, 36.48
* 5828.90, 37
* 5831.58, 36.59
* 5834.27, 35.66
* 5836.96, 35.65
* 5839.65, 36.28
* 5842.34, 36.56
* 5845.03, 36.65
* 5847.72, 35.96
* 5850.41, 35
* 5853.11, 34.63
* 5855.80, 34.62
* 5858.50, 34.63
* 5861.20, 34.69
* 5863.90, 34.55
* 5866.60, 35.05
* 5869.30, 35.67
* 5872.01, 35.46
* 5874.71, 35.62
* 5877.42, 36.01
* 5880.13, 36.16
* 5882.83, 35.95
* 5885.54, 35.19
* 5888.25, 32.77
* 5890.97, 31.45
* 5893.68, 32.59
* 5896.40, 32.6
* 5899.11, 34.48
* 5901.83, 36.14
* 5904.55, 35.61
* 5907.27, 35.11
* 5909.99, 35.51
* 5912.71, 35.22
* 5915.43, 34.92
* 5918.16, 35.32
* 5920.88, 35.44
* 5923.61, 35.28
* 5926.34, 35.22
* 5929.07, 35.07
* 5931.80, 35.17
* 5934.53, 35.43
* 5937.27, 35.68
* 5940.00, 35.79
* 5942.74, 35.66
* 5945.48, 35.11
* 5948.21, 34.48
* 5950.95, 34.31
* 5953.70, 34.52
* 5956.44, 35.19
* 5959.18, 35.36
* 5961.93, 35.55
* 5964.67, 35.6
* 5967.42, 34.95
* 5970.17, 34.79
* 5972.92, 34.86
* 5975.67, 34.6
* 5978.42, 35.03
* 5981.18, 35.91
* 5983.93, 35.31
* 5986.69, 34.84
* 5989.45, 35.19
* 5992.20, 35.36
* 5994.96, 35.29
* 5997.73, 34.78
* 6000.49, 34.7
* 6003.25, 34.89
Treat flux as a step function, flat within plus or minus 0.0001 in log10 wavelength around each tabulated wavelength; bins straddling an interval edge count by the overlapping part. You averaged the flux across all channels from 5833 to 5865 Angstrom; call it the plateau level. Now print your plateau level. 35.4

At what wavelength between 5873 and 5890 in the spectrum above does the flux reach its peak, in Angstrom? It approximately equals 5880.13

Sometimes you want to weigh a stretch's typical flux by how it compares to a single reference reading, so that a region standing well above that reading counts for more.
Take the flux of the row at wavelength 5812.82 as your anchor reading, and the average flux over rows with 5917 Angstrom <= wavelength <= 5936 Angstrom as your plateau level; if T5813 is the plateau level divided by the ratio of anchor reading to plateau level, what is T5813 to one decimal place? 34.7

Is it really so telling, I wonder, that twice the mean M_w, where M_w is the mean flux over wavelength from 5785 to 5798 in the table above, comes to 72.1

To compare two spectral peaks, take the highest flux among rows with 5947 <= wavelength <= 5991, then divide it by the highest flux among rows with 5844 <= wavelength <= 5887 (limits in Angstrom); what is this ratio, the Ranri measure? 0.980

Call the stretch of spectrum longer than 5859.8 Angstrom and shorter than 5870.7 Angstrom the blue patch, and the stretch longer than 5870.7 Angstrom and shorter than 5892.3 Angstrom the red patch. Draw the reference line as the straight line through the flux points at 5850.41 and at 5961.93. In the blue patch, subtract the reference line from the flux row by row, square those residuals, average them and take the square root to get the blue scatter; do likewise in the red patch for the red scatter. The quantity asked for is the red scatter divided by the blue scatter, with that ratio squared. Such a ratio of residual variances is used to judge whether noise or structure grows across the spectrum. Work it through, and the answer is 15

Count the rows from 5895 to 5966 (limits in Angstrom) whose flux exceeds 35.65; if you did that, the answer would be 4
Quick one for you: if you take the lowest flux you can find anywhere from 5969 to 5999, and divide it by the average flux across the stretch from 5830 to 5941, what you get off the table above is 0.98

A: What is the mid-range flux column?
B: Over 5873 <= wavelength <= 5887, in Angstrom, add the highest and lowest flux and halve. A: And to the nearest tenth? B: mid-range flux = 35.7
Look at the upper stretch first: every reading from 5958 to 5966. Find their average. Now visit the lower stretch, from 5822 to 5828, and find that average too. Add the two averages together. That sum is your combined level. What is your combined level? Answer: 71.7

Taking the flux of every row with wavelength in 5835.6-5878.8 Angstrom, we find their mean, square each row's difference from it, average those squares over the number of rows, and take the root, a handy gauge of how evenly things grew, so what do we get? 0.70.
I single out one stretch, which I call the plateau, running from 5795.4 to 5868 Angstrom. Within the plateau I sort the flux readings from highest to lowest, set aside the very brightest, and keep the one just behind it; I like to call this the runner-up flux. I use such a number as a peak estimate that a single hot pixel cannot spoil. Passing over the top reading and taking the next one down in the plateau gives 37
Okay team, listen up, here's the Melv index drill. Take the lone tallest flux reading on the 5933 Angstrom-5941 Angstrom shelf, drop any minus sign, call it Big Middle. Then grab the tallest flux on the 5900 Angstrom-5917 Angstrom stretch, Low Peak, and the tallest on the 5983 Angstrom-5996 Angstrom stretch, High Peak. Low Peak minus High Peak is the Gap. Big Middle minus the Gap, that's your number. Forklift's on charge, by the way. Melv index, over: 35.0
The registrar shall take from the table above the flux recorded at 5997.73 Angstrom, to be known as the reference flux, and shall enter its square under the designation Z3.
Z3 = 1210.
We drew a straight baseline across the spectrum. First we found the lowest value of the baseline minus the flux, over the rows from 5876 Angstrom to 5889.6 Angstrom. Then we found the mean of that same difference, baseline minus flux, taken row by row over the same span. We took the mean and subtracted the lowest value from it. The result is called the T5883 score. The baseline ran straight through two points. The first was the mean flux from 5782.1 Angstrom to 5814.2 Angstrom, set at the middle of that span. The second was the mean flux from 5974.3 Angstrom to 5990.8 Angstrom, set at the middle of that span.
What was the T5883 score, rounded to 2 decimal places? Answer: 0.93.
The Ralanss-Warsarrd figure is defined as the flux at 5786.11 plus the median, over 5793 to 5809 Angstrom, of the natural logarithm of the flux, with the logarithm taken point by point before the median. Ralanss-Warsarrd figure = 39.5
